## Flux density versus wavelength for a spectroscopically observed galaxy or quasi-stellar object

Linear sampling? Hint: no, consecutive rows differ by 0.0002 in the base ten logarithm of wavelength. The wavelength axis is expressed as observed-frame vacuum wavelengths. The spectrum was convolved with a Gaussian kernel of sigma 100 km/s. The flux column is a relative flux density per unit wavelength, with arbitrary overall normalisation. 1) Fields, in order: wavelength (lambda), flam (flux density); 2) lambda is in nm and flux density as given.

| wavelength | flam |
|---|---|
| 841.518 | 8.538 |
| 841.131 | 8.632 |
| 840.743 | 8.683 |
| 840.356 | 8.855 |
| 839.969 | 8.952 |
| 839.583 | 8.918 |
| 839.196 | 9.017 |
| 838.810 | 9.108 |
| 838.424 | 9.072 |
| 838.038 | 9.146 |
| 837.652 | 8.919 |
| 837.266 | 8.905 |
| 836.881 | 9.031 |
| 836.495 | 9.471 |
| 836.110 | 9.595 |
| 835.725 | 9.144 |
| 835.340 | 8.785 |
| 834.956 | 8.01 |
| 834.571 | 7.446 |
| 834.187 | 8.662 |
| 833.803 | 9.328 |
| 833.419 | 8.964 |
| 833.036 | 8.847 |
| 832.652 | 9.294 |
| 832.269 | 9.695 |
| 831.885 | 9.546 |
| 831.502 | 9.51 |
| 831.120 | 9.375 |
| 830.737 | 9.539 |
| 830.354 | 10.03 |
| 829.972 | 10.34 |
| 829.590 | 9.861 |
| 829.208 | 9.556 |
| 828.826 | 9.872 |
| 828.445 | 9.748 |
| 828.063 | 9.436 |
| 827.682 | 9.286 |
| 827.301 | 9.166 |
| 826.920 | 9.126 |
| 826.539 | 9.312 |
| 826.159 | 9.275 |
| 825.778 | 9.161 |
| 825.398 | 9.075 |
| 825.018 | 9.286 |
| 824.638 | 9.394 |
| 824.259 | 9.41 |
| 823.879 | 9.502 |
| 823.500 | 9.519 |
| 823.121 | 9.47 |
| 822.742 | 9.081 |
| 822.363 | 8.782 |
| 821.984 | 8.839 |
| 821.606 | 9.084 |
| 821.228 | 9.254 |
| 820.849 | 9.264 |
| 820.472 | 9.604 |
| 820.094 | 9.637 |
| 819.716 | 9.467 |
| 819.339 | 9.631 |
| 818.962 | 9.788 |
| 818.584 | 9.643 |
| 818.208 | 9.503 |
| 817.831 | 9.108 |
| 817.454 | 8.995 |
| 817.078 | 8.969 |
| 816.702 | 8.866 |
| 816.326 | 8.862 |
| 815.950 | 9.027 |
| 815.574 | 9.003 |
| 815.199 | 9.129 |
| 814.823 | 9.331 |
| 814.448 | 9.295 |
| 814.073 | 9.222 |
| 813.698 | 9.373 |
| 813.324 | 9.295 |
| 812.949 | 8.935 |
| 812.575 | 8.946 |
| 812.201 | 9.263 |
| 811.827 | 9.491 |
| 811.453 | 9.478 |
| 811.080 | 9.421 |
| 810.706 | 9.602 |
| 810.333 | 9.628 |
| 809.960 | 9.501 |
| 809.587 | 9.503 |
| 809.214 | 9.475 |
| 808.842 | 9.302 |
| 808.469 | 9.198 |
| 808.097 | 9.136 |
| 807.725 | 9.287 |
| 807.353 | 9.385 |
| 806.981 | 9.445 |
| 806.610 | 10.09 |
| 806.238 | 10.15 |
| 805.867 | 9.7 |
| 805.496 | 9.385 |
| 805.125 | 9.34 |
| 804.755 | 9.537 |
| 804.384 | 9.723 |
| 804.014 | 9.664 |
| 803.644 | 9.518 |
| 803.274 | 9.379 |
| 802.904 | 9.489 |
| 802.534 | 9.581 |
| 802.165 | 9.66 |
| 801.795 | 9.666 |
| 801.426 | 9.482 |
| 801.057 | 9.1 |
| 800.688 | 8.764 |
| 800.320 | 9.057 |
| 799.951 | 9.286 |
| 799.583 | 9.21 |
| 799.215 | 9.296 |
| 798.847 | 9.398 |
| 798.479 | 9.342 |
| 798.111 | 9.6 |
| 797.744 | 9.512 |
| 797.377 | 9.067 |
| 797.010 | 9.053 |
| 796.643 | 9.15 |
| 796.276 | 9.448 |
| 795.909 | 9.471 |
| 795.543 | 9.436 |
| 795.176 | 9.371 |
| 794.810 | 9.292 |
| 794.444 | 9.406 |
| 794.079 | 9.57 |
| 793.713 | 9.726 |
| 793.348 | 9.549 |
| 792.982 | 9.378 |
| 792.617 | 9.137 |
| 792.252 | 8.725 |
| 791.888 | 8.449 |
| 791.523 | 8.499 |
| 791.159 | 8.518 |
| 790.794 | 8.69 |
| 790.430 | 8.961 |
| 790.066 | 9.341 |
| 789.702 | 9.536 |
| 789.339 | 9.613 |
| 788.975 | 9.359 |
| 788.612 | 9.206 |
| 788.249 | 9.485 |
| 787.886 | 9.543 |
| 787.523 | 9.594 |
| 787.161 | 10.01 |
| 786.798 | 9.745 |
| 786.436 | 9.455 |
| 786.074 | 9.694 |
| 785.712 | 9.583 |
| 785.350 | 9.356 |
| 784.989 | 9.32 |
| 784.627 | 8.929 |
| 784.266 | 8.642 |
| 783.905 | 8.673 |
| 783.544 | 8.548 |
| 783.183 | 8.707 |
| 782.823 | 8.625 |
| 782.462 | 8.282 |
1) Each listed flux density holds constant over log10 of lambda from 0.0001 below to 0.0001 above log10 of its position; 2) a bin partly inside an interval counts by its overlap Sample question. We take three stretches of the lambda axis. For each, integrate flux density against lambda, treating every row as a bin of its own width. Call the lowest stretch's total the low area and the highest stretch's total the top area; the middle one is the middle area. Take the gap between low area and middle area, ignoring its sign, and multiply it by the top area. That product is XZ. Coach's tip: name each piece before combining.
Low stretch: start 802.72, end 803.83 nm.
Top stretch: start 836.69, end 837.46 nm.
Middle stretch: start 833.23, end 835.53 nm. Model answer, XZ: 63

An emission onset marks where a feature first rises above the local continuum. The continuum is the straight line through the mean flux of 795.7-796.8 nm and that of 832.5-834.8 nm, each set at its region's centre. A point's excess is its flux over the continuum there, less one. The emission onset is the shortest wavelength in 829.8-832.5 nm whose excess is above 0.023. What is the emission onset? 829.972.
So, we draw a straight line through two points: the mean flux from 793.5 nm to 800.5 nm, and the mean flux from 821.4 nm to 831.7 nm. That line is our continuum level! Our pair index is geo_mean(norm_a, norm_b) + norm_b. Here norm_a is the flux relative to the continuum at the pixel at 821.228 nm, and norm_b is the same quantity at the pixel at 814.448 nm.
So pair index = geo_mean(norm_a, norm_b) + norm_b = 1.98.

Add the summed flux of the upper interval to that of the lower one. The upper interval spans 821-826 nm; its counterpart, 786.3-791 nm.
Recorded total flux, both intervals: 242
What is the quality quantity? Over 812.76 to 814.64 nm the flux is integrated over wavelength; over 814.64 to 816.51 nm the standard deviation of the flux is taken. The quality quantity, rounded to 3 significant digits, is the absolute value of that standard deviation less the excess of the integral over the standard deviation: 17.0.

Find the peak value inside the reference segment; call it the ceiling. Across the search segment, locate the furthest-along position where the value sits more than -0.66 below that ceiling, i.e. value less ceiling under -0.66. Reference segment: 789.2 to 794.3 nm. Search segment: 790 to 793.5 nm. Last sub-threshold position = 792.252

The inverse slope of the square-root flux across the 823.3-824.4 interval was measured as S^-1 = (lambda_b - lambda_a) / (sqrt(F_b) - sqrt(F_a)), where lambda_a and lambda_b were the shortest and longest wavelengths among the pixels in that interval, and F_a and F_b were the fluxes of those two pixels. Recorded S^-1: -43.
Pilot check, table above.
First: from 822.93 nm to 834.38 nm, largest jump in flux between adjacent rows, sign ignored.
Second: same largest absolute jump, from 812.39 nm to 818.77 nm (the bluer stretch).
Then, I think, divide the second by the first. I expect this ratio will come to 0.59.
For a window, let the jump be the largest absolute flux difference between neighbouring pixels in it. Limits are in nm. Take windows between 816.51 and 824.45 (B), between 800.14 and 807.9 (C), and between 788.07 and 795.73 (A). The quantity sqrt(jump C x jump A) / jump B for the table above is 1.3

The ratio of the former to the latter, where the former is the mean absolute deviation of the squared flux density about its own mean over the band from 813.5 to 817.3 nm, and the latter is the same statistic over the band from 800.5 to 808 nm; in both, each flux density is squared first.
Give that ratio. 0.73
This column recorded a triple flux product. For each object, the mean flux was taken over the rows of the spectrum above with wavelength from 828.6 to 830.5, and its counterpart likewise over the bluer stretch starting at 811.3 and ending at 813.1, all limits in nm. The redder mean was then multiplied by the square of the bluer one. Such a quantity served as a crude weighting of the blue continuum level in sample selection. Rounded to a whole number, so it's 845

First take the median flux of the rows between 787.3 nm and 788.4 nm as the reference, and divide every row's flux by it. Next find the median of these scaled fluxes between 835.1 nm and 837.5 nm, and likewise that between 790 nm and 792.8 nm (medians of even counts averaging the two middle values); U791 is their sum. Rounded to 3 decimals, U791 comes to 1.865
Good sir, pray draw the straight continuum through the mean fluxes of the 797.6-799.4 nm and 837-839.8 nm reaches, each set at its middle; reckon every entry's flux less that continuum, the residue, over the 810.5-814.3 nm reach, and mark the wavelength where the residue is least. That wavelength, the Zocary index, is 812.949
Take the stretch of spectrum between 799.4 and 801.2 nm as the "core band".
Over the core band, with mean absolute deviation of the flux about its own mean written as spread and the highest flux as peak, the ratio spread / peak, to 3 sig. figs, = 0.0149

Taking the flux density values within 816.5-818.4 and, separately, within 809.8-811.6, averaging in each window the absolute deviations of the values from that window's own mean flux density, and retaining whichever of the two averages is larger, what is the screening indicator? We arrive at 0.17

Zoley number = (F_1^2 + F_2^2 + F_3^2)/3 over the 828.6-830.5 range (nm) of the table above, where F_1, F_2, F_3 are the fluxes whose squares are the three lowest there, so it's 95.3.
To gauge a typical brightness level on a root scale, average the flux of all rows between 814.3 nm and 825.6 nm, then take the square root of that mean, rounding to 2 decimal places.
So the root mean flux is 3.04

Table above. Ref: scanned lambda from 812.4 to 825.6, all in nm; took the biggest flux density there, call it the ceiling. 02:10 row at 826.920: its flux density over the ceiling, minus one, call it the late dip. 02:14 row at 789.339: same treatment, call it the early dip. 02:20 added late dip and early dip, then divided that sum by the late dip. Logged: 1.3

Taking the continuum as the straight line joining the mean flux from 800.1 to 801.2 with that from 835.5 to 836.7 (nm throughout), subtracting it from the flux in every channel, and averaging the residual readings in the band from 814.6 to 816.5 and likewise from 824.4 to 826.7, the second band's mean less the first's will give 0.06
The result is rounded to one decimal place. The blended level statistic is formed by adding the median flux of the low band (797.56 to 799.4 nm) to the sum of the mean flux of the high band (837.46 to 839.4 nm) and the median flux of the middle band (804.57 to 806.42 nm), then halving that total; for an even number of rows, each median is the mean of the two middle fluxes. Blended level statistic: 14.0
